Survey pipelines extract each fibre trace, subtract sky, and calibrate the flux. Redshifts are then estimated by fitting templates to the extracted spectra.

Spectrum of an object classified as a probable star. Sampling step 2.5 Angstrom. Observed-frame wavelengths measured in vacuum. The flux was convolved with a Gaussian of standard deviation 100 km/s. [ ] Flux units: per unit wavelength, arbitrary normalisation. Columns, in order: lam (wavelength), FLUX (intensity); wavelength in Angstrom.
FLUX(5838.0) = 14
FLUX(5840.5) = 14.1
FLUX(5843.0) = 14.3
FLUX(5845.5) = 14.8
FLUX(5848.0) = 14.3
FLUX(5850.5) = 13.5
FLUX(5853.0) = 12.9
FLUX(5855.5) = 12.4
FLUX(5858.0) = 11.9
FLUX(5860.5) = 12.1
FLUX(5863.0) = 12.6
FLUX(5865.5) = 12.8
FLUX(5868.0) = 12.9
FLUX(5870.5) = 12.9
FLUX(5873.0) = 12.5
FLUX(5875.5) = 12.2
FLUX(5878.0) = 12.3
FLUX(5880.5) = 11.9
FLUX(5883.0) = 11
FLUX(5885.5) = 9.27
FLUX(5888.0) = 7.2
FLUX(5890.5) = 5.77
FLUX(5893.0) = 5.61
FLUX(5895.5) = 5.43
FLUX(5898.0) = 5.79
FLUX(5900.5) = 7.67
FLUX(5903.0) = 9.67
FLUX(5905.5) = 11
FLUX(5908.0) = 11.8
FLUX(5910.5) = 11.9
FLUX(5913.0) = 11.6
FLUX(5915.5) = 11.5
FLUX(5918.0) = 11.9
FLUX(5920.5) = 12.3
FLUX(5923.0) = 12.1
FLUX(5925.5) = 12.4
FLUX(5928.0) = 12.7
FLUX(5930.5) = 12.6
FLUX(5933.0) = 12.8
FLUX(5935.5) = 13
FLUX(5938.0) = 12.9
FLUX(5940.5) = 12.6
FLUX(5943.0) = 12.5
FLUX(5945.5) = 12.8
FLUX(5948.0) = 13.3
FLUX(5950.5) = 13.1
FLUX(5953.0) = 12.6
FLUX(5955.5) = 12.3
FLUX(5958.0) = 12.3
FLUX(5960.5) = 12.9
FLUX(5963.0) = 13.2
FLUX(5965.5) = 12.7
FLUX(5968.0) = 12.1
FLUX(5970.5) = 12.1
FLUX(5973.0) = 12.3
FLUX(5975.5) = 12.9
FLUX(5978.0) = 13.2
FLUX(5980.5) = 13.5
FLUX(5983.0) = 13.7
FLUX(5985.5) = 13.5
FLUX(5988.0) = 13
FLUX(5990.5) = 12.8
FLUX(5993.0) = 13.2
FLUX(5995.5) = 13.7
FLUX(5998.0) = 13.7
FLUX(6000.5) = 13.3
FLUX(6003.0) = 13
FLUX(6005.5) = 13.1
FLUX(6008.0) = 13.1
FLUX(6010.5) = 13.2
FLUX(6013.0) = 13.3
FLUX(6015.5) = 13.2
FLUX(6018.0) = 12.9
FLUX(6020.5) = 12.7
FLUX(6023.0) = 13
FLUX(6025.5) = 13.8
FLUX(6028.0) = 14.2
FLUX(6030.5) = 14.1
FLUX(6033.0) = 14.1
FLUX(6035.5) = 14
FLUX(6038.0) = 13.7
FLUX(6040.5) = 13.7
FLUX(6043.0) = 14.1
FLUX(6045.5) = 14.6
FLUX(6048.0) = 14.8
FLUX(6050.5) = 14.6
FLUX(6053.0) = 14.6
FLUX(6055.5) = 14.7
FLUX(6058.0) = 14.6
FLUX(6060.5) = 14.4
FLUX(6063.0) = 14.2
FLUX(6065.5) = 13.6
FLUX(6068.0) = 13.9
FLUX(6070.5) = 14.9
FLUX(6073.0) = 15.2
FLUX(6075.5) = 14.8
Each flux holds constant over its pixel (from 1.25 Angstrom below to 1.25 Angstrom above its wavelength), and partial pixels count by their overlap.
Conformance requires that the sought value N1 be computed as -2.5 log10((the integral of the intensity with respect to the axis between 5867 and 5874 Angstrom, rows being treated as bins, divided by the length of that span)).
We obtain -2.77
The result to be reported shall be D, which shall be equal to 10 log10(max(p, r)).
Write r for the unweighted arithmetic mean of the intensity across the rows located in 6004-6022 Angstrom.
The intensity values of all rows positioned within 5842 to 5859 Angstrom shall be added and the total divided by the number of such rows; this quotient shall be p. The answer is 11.3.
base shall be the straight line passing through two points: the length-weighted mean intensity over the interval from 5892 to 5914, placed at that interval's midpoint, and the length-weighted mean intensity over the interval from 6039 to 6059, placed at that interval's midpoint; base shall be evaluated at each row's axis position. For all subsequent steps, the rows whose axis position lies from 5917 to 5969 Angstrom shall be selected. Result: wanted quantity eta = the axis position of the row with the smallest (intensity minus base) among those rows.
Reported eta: 5968.0 Angstrom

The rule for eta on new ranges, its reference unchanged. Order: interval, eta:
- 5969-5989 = 5970.5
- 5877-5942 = 5895.5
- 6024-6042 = 6040.5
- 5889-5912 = 5895.5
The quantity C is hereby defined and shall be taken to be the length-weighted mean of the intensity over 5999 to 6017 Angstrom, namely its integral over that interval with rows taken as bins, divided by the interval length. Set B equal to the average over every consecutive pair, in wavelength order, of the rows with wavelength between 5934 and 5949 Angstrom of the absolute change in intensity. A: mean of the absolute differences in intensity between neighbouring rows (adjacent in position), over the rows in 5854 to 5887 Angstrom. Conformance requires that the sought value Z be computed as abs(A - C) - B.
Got 12.5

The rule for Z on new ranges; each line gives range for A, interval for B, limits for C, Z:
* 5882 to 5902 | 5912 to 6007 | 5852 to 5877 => 11.1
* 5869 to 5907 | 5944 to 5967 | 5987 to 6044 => 12.1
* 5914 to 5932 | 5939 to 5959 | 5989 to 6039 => 12.8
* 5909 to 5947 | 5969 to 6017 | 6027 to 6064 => 13.8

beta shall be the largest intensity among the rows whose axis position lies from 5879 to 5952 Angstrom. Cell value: 13.3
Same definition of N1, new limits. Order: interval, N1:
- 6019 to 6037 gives -2.84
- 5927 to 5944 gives -2.76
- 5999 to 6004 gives -2.80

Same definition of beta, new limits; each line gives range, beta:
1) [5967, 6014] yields 13.7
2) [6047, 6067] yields 14.8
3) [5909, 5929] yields 12.7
